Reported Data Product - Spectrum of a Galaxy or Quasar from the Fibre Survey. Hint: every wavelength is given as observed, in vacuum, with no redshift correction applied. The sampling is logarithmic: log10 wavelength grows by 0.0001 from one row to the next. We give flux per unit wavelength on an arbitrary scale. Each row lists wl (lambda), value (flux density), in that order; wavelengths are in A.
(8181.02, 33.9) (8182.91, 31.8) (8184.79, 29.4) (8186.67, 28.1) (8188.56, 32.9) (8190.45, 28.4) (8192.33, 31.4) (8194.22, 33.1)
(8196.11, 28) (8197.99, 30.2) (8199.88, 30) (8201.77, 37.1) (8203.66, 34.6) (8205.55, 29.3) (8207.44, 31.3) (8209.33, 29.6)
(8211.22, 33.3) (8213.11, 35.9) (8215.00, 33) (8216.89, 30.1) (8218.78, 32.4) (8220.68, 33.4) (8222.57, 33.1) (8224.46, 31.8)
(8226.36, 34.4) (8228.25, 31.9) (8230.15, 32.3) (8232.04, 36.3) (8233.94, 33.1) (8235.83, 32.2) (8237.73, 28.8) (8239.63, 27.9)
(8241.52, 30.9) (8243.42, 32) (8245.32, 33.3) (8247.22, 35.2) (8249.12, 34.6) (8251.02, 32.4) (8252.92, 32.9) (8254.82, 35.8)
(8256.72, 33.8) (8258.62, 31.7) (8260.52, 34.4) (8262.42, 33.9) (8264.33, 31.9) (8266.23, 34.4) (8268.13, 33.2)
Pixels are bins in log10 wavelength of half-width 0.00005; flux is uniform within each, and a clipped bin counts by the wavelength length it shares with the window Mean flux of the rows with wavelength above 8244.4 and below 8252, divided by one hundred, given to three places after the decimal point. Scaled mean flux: 0.339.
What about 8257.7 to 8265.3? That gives 0.330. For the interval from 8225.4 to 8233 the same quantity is 0.337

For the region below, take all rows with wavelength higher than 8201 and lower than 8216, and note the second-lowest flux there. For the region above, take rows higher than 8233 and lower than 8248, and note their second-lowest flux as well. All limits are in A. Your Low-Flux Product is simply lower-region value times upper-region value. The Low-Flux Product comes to 852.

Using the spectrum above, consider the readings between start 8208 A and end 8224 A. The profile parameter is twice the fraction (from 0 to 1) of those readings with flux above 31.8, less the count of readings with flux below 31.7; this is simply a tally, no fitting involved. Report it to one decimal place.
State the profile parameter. -0.5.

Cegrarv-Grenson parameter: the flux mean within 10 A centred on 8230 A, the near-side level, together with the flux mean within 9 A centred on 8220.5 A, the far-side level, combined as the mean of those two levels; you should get 32.9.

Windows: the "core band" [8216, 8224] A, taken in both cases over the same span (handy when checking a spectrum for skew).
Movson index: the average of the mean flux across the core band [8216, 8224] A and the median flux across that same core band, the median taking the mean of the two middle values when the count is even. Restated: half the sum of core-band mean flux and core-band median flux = 32.5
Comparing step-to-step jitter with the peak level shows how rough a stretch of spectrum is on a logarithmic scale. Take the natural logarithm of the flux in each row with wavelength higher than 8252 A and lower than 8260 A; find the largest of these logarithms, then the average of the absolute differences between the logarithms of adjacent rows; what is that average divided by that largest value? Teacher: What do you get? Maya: 0.019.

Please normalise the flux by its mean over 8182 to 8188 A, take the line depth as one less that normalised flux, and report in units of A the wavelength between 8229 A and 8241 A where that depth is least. 8232.04 A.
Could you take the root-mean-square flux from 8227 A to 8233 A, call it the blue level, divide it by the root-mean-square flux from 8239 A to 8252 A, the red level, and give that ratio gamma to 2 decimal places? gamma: 1.04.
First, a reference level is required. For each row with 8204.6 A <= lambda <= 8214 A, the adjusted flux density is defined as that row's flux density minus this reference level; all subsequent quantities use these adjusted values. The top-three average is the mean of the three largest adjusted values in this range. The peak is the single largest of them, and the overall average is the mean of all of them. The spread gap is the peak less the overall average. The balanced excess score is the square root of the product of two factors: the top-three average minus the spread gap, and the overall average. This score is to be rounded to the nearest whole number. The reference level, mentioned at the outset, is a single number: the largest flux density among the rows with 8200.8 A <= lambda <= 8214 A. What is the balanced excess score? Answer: 6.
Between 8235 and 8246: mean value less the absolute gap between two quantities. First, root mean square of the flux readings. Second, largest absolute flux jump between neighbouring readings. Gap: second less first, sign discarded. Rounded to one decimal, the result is 3.3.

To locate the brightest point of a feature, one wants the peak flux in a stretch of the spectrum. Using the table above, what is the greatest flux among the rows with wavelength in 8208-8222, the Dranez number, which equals 35.9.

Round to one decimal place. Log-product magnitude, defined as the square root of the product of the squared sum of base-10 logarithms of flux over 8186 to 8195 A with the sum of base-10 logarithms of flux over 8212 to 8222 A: 20.5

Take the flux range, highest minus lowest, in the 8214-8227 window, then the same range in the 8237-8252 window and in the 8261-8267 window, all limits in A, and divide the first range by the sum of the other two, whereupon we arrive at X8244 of 0.44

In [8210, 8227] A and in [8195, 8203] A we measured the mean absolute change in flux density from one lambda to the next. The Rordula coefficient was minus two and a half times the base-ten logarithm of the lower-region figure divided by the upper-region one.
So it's -0.5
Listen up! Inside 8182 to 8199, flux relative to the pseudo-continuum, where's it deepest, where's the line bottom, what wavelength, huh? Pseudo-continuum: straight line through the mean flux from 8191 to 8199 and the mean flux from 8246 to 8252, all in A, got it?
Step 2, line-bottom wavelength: 8196.11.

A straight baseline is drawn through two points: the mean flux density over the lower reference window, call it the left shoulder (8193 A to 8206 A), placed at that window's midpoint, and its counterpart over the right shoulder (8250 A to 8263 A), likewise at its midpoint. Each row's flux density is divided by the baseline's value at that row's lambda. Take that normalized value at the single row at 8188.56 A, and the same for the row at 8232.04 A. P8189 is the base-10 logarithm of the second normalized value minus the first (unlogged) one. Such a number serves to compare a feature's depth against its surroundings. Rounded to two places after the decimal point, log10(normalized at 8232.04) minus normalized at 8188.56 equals -1.00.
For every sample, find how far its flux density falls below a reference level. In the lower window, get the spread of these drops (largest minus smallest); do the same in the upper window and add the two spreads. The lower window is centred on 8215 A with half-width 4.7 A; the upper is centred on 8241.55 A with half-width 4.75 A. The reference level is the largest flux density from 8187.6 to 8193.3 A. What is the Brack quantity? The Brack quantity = 11.2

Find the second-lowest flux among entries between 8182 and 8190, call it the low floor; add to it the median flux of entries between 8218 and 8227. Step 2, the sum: 62.5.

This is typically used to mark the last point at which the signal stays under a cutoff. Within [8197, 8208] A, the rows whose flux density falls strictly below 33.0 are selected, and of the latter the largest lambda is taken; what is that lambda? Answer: 8207.44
